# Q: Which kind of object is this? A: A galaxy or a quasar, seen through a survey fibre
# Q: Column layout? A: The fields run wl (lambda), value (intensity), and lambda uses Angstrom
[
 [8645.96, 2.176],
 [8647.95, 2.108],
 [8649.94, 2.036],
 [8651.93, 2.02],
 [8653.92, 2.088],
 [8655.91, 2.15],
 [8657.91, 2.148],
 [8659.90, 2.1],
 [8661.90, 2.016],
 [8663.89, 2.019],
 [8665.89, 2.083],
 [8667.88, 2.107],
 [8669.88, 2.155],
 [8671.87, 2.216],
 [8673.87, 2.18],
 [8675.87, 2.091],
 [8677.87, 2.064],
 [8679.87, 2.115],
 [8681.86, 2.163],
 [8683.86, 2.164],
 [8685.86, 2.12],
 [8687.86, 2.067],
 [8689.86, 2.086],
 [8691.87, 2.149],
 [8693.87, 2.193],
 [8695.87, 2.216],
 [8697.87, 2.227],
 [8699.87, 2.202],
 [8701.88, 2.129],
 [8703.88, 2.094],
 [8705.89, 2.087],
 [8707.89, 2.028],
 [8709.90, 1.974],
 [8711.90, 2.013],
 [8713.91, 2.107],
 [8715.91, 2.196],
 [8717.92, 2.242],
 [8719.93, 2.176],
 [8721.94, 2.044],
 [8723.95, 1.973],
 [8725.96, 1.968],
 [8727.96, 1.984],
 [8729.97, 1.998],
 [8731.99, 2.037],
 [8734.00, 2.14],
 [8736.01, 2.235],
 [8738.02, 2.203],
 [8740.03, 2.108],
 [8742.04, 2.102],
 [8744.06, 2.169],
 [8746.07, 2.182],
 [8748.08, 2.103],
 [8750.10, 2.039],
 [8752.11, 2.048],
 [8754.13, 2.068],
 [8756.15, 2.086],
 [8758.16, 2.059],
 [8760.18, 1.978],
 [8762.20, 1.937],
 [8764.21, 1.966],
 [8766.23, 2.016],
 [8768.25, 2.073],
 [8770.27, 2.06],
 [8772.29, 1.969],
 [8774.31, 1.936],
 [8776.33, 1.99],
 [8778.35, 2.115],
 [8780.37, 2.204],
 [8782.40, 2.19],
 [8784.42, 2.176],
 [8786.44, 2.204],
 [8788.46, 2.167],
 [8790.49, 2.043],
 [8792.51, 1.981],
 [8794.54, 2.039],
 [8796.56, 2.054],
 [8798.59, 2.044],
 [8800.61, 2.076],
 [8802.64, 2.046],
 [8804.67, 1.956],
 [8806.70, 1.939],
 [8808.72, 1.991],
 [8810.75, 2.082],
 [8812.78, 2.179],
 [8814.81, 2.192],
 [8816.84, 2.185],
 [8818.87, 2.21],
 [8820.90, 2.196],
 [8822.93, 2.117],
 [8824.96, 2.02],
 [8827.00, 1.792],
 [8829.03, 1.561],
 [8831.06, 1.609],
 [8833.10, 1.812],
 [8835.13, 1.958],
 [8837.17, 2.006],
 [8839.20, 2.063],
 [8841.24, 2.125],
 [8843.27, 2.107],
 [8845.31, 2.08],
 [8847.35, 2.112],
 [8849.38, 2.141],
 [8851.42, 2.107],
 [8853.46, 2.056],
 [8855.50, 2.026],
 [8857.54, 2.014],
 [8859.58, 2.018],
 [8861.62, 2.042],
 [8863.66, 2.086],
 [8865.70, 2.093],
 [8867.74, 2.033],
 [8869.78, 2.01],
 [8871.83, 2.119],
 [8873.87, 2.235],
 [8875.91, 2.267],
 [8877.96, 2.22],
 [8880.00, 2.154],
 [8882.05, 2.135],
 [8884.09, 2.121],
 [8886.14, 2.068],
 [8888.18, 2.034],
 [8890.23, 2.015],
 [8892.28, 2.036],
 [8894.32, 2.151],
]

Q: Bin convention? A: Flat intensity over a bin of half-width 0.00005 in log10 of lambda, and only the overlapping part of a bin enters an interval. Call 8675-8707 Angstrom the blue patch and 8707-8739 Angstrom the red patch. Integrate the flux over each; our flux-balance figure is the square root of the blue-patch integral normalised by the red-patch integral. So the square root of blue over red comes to 1.01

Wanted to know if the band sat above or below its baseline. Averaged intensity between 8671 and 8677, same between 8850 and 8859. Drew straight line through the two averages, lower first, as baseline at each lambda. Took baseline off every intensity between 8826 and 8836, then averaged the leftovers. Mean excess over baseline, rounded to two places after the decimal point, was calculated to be -0.32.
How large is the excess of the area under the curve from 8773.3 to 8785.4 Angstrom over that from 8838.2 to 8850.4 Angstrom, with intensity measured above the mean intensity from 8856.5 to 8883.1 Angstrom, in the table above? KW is 0.0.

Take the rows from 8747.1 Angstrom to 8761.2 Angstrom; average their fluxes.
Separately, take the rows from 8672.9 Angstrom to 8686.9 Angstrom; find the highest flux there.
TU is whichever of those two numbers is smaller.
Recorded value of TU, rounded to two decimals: 2.05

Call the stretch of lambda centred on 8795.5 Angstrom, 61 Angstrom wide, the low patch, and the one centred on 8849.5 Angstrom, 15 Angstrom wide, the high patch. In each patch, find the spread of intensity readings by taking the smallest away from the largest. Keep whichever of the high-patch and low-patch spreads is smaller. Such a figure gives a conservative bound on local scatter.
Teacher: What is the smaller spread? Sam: 0.115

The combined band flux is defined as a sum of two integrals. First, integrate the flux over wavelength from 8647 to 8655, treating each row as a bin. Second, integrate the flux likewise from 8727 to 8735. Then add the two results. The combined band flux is 32.8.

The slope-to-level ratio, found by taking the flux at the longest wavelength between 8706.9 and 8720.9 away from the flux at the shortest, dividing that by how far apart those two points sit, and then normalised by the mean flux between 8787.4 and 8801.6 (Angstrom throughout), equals 0.0060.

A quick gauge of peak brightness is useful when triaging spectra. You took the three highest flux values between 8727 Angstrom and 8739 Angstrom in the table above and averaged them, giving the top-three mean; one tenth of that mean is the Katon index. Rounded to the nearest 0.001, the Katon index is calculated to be 0.219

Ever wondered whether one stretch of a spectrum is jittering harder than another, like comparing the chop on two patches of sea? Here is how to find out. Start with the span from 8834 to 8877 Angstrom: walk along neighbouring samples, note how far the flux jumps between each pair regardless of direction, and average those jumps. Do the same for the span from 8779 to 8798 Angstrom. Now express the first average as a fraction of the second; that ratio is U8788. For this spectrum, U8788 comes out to 0.93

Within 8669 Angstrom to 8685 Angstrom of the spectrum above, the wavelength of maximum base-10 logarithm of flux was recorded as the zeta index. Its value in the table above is 8671.87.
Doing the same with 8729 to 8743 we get 8736.01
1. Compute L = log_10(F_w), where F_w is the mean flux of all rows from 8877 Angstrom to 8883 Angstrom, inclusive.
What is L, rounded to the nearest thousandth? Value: 0.336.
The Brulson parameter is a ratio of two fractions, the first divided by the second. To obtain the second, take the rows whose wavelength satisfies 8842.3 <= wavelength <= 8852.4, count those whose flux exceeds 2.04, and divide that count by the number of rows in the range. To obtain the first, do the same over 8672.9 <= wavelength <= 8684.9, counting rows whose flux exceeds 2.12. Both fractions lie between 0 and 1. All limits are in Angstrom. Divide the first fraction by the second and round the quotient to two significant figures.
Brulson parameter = 0.50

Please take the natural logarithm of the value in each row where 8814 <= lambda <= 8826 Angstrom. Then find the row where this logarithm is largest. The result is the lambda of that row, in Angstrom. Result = 8818.87 Angstrom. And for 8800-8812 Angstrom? 8810.75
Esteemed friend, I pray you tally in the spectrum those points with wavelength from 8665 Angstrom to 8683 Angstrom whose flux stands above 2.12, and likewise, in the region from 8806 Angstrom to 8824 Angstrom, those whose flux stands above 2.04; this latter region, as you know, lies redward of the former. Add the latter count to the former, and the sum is 11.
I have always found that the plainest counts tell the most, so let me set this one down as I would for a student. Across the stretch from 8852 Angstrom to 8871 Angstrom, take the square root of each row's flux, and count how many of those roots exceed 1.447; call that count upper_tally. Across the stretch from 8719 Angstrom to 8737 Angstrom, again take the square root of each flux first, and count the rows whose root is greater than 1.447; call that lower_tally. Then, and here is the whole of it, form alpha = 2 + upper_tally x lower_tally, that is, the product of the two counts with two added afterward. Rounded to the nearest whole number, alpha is 2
